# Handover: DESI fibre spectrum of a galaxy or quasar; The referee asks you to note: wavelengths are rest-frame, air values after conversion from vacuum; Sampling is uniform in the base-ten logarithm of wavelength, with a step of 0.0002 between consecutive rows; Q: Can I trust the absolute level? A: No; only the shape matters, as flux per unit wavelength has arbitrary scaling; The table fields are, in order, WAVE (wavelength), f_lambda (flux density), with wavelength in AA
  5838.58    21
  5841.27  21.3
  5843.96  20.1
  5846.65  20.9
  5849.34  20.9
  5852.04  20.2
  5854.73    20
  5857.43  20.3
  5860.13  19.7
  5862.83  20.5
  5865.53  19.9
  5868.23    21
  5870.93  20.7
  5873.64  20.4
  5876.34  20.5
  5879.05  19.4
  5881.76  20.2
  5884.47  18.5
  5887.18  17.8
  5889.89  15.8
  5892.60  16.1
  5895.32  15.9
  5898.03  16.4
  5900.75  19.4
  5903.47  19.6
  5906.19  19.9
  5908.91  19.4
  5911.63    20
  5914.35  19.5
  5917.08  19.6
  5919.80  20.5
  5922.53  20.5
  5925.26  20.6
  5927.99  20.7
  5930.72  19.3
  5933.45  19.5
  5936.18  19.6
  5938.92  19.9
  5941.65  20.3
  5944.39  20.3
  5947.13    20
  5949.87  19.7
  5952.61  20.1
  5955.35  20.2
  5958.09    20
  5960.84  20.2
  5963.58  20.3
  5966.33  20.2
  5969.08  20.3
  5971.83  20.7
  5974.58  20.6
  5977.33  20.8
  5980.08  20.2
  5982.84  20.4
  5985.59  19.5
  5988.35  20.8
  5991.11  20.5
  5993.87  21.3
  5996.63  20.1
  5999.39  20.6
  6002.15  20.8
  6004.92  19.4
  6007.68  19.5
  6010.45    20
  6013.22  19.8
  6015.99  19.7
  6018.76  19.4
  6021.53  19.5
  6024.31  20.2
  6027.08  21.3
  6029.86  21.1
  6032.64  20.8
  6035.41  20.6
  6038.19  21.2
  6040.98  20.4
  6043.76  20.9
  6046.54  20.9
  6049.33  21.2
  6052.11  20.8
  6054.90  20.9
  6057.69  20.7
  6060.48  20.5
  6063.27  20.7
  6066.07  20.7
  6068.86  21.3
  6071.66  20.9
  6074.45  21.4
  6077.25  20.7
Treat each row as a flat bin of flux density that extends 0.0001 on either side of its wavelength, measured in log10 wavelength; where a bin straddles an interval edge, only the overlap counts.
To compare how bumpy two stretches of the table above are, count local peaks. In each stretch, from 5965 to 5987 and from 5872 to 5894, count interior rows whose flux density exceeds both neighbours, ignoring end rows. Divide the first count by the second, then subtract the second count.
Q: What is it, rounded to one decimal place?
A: -0.5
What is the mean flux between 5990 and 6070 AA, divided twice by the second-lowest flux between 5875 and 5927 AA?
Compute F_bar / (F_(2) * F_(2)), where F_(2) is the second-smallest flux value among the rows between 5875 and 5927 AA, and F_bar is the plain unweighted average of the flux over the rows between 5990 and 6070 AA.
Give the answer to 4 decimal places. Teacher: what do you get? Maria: 0.0811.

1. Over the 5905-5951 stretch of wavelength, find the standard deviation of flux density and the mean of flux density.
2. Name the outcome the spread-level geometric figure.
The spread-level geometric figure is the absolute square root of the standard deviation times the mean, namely 3.0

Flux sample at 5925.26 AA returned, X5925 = 20.6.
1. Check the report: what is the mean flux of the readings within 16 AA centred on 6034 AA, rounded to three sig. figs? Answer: 20.9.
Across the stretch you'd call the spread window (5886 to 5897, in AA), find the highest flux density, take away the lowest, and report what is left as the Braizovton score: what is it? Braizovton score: 2.0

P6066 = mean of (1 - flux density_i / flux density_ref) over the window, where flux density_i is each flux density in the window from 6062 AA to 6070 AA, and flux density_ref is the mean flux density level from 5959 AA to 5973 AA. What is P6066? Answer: -0.028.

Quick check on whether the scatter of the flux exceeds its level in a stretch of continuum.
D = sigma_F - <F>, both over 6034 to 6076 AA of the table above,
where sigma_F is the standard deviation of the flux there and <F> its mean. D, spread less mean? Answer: -20.6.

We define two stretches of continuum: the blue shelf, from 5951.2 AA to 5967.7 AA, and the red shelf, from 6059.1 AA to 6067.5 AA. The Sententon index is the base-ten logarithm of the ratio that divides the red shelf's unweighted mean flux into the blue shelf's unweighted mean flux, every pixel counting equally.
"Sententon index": -0.010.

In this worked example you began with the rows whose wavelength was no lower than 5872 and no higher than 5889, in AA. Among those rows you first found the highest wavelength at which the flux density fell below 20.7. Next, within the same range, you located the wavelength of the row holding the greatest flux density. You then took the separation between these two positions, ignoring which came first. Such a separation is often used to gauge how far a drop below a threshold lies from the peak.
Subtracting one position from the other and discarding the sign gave 10.8 AA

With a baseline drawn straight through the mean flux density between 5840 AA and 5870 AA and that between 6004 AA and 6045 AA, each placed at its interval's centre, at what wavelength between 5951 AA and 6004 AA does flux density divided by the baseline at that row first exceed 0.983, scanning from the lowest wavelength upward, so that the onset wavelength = 5952.61 AA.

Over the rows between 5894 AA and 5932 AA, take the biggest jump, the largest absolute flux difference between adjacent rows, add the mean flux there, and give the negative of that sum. -22.4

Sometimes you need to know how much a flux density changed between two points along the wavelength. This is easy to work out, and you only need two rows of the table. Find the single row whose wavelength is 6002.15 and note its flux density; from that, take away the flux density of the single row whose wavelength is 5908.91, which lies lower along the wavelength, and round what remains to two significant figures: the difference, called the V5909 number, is 1.4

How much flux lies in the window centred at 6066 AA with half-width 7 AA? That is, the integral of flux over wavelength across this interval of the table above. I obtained 291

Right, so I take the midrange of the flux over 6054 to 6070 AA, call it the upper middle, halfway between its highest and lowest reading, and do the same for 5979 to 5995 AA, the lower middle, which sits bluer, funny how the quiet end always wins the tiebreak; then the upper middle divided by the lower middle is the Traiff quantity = 1.02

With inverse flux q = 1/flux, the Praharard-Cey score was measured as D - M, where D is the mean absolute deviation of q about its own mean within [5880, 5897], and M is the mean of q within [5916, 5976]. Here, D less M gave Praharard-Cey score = -0.0449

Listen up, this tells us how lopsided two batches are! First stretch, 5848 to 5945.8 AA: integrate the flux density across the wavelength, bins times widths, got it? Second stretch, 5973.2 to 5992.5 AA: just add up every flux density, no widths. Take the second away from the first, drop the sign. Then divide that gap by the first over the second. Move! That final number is 132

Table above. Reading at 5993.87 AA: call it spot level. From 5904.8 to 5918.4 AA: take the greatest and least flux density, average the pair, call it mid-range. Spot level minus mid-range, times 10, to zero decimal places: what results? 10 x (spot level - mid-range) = 16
